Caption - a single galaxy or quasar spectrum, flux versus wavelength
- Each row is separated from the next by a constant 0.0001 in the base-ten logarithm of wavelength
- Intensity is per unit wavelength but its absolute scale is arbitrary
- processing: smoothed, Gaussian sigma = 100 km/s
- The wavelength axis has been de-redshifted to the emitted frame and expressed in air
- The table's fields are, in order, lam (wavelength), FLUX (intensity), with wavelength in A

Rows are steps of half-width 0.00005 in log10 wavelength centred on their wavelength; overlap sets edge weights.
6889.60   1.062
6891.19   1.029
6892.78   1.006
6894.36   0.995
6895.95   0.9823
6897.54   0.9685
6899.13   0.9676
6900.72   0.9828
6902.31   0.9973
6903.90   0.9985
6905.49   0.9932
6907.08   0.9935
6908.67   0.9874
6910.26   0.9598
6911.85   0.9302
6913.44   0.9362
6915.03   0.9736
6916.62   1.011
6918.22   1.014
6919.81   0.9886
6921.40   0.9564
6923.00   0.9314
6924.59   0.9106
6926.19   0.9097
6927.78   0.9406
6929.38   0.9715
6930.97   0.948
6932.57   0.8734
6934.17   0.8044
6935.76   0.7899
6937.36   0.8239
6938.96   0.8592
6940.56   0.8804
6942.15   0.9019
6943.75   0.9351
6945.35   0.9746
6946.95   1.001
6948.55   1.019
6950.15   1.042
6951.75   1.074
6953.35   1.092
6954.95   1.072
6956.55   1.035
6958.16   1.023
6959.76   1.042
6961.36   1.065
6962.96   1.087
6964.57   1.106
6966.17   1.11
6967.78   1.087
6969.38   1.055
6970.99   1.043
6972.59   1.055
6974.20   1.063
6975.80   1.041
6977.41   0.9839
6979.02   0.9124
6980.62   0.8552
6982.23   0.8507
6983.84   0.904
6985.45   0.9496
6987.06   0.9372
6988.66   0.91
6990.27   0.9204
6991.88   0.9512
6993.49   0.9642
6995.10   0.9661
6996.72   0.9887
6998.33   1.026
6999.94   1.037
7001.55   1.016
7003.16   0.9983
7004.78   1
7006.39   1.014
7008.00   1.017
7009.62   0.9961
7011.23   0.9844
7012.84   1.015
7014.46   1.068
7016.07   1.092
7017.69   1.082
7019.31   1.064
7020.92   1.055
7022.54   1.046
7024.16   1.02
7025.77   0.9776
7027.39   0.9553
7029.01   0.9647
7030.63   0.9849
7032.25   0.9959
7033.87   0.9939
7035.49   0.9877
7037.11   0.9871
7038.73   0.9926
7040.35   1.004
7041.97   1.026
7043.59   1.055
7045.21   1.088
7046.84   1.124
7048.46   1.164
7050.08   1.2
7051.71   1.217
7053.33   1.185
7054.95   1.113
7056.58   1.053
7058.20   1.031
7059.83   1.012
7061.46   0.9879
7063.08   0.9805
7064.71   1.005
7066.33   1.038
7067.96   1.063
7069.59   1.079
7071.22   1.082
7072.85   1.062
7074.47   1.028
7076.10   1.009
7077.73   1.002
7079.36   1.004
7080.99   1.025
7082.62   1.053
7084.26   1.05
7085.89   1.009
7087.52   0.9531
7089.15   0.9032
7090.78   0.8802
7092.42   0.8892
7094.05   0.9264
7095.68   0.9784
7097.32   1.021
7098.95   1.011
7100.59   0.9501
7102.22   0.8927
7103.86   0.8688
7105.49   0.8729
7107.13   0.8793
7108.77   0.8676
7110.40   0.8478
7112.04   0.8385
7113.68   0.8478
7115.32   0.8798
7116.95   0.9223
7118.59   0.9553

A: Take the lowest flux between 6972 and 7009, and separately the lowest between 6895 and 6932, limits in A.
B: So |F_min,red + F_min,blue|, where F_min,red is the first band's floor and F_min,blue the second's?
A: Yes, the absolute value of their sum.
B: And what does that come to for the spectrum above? 1.76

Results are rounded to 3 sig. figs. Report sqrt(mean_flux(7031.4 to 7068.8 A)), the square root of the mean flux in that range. 1.03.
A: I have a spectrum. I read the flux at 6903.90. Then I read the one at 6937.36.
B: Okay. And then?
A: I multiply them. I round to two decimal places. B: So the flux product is 0.82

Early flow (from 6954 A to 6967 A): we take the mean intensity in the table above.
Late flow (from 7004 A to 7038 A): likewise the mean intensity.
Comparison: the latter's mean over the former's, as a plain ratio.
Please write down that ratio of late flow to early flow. 0.95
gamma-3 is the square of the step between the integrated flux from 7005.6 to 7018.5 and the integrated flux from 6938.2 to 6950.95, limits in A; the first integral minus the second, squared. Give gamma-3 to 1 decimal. 1.4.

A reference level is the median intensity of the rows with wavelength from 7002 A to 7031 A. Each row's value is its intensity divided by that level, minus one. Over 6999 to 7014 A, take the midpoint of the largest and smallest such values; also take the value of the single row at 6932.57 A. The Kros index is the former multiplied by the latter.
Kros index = 0.0005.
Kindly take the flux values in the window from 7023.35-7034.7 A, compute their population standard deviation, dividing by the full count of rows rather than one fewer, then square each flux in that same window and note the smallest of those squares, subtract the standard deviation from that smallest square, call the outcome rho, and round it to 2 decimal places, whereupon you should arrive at 0.89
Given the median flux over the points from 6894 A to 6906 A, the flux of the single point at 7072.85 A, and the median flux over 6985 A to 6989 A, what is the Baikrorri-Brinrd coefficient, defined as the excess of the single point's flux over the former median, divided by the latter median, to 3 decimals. 0.079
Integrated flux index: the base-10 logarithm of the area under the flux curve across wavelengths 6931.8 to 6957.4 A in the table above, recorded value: 1.385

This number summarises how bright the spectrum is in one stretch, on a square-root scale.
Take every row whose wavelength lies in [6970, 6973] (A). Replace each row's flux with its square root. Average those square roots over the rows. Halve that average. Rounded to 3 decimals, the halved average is 0.512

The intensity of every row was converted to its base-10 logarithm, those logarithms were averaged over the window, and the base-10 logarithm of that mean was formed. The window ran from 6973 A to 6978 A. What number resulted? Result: -1.9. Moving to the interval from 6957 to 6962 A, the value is -1.7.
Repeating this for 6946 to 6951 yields -2.1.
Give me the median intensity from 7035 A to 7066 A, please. 1.03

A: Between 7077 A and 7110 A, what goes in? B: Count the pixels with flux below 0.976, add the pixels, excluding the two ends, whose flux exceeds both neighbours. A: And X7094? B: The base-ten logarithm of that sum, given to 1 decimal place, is 1.1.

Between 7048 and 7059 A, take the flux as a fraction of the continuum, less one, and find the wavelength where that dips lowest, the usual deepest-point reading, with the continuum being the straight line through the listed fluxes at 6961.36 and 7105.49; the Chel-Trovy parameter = 7058.20 A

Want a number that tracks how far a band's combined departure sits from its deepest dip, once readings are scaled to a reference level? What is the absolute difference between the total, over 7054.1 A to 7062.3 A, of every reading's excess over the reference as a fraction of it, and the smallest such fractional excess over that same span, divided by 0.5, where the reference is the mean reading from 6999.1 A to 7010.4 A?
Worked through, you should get 0.32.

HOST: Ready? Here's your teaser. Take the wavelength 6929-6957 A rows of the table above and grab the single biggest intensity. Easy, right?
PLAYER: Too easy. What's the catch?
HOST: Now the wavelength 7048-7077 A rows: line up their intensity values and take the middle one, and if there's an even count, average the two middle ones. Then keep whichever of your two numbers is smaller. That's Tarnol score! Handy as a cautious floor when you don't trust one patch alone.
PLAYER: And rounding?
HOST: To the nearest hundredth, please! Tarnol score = 1.06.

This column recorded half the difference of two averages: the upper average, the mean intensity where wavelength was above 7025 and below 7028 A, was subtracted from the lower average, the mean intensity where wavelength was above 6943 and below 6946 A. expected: -0.006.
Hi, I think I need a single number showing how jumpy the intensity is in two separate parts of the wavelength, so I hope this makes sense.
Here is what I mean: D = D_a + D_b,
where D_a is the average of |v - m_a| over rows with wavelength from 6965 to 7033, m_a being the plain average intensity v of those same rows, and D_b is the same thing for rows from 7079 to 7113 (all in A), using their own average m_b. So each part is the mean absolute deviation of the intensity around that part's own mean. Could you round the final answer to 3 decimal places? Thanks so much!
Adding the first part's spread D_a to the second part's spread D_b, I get 0.112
